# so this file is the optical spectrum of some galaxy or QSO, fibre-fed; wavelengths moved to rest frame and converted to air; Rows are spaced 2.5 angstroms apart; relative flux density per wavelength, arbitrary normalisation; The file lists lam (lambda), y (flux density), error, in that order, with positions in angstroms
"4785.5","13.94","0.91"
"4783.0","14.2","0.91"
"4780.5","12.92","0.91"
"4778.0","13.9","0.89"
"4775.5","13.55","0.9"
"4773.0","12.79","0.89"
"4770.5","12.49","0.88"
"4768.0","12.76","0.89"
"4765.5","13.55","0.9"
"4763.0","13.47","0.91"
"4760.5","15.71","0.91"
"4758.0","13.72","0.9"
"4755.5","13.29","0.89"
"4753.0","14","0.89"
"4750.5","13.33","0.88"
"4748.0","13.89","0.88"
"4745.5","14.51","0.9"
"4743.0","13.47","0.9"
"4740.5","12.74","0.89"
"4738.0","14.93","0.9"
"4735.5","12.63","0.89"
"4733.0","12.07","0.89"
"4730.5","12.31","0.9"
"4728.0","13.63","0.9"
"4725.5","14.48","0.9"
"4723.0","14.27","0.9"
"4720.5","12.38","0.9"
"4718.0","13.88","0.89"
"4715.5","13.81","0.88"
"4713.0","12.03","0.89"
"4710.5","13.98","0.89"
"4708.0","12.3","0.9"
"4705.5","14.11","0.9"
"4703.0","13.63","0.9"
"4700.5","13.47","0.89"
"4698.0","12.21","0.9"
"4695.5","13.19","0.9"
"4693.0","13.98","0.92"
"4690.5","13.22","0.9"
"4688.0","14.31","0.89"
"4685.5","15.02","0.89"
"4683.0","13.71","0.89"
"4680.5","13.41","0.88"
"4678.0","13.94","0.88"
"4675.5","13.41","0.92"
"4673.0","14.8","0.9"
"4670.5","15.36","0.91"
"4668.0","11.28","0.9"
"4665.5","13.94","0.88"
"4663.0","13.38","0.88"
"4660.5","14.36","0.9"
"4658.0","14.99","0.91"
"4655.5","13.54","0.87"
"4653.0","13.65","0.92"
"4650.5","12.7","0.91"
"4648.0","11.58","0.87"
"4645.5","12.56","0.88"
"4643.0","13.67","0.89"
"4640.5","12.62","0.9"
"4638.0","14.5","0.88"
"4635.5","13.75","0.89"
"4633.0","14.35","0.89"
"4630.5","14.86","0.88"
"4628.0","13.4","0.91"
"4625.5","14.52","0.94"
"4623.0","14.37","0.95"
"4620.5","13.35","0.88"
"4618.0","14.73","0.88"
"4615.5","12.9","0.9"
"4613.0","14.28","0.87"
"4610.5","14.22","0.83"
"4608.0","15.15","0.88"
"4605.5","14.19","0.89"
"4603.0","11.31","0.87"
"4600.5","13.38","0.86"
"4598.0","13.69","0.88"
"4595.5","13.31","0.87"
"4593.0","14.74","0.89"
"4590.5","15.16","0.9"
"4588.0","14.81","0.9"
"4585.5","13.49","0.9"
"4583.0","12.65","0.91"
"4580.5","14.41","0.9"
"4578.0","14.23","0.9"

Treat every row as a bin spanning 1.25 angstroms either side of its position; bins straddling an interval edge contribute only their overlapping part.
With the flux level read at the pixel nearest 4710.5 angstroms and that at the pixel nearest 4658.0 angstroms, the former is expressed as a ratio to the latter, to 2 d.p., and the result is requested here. 0.93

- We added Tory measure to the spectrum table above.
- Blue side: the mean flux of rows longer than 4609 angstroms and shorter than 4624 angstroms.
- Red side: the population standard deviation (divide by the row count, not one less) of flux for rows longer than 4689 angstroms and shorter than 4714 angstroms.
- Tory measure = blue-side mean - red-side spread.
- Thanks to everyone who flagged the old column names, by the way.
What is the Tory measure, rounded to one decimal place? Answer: 13.2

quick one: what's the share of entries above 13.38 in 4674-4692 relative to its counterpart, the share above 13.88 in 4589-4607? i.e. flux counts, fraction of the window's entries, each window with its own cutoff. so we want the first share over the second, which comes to 2.0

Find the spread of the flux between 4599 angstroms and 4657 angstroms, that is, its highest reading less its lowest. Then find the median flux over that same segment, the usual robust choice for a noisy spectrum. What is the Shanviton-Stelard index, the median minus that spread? 9.8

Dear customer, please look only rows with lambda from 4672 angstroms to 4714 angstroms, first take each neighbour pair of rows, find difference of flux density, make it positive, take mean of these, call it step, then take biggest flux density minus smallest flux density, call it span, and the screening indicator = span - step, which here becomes 2.01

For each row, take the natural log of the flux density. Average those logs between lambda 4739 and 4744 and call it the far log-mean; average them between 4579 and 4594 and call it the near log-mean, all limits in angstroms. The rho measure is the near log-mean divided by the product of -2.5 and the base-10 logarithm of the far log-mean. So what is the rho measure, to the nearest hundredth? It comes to -2.58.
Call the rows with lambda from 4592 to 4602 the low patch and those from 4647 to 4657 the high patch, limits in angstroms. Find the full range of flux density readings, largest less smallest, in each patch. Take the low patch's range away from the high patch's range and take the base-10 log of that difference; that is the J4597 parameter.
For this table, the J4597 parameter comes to -0.2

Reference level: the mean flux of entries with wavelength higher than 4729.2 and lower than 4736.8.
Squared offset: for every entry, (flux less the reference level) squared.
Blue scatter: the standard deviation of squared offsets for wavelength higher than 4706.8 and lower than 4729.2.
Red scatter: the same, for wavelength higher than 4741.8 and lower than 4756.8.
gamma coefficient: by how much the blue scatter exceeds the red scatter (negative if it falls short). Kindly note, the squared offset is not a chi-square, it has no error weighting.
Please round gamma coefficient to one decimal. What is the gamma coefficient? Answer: 0.2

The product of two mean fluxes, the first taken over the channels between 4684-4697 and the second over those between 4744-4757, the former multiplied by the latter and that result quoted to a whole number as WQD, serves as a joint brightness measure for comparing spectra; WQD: 192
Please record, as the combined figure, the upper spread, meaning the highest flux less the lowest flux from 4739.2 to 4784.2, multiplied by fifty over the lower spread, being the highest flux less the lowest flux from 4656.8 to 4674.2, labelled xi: 39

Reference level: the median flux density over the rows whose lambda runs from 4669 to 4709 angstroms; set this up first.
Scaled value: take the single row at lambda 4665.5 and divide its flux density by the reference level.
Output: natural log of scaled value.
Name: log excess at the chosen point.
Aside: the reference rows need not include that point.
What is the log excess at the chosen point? 0.020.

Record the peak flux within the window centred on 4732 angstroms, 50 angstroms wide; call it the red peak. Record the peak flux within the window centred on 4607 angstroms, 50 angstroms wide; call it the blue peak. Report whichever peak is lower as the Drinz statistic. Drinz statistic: 14.93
